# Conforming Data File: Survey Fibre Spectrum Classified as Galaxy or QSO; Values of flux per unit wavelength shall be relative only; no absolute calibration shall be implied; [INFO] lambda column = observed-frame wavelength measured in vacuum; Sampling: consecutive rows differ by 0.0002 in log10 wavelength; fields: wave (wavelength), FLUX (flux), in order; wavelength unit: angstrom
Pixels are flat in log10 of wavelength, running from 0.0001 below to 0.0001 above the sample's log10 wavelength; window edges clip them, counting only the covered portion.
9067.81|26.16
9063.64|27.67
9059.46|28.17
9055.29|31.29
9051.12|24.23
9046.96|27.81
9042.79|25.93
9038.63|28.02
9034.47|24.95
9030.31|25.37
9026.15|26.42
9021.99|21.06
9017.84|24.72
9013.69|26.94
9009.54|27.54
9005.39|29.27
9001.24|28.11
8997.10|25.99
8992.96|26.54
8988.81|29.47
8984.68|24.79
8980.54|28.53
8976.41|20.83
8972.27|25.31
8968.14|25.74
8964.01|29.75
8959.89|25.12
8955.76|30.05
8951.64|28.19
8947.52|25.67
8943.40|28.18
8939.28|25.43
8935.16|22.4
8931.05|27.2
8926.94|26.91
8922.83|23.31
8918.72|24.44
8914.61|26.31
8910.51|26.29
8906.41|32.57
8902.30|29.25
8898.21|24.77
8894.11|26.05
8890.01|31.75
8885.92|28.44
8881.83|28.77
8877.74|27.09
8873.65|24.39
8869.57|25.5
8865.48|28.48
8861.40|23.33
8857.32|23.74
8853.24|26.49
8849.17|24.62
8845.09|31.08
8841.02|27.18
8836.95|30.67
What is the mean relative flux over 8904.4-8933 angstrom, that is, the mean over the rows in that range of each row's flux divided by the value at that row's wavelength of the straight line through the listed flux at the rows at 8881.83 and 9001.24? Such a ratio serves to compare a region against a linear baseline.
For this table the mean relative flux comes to 0.935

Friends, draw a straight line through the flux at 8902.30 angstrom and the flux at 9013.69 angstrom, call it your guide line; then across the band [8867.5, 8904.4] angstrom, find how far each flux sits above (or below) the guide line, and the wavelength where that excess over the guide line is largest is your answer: 8890.01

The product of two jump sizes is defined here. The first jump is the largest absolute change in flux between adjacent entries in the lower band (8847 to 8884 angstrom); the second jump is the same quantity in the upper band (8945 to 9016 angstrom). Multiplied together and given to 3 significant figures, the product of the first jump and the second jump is 39.7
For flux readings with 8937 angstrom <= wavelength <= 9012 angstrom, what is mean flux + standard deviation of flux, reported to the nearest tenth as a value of 29.2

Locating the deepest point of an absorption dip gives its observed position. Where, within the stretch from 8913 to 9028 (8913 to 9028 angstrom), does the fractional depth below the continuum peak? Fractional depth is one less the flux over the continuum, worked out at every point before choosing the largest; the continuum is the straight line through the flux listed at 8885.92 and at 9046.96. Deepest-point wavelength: 8976.41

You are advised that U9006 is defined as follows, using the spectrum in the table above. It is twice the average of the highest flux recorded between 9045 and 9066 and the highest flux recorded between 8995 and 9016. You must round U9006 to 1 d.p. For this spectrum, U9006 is 60.6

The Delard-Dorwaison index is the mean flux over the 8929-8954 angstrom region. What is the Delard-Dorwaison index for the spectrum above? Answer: 26.2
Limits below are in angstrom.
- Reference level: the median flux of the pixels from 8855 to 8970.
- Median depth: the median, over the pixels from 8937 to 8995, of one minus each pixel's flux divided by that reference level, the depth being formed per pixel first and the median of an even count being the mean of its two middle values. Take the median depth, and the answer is 0.006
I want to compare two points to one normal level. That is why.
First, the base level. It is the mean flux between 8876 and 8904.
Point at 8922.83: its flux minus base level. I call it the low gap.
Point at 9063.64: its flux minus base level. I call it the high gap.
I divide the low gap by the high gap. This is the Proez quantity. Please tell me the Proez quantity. 13.6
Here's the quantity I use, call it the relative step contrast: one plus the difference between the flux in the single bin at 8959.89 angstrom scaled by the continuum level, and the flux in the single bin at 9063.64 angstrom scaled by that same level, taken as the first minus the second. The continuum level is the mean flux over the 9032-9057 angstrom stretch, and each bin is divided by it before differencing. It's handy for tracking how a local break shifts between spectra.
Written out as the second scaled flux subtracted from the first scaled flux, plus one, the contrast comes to 0.91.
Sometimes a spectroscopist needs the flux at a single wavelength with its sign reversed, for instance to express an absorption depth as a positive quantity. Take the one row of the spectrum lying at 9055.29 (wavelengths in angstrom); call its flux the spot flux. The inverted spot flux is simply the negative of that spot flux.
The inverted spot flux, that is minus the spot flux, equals -31.3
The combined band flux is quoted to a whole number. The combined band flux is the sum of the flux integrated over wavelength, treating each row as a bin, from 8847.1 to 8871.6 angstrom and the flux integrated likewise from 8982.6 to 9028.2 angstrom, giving 1827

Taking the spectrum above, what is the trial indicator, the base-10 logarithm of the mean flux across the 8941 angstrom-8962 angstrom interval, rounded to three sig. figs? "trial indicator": 1.44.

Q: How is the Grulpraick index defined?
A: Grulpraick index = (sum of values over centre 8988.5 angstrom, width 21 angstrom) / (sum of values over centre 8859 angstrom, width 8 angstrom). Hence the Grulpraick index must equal 2.9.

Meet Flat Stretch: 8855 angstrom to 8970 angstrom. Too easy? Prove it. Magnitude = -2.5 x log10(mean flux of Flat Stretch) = -3.57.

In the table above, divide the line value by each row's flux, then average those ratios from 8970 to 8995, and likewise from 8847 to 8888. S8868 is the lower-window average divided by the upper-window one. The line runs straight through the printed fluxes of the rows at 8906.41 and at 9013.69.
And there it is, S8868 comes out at 1.19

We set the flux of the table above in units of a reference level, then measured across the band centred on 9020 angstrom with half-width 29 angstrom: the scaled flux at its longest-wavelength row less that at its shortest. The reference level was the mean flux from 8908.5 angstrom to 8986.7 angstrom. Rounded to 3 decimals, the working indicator 0.049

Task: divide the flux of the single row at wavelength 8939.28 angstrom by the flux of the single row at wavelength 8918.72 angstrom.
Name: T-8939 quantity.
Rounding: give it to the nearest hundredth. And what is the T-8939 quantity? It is 1.04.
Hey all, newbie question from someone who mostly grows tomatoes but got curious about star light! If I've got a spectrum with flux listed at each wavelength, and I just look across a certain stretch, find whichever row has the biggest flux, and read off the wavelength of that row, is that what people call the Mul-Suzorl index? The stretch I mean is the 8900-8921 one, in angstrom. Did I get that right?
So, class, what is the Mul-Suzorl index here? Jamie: 8906.41 angstrom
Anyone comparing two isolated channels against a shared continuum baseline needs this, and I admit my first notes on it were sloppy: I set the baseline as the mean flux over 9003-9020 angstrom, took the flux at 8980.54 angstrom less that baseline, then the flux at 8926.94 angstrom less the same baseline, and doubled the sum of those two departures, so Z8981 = 2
